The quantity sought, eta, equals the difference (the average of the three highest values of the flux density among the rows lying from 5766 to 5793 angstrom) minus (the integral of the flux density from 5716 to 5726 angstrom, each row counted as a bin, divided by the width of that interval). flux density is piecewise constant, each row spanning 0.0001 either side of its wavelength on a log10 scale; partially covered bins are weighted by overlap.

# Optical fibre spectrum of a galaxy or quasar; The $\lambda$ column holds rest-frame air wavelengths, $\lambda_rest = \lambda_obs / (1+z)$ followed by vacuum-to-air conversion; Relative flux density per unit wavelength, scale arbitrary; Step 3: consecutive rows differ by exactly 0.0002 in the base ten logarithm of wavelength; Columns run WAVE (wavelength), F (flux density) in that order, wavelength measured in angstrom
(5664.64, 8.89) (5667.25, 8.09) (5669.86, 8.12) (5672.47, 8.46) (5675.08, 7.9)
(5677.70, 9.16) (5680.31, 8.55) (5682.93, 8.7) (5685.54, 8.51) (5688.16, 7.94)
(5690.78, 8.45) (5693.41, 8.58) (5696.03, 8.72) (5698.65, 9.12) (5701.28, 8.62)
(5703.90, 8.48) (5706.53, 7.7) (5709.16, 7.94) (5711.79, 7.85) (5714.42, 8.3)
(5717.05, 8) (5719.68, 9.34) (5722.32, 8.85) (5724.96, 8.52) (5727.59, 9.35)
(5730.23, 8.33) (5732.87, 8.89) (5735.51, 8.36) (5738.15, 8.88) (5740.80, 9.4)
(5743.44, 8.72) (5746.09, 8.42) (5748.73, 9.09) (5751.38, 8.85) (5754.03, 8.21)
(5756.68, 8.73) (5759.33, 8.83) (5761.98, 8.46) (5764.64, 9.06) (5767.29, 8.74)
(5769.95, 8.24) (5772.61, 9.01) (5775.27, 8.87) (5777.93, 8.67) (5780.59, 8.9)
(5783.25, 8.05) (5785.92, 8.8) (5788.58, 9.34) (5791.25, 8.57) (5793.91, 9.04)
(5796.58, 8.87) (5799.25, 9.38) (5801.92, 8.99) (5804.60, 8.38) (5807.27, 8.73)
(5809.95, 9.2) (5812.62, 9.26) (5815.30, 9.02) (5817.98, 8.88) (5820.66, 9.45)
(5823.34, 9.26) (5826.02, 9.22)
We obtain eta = 0.39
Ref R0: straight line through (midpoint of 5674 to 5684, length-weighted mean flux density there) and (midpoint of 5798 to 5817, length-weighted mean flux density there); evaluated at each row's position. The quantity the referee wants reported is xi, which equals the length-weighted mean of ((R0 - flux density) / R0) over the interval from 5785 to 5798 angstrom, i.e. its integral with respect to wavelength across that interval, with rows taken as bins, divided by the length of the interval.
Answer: 0.001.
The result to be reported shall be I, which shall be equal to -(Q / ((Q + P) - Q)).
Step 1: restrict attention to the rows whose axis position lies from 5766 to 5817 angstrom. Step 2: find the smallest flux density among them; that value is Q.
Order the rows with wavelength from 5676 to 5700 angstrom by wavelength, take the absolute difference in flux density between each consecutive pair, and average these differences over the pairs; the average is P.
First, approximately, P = 0.34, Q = 8.05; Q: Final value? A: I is -24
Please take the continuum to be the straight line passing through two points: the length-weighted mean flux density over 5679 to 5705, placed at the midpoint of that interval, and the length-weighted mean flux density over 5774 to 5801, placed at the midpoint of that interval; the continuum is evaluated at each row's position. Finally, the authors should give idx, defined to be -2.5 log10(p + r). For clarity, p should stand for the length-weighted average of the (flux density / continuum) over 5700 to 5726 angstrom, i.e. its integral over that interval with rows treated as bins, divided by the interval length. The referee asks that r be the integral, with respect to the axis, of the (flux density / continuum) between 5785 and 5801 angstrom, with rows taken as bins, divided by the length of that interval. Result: -0.744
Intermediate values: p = 0.97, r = 1.02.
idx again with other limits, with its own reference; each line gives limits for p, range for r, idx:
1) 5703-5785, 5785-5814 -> -0.750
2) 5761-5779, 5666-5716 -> -0.736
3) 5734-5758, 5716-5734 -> -0.759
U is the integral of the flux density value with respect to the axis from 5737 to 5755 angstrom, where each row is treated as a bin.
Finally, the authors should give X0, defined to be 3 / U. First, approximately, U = 158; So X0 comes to 0.019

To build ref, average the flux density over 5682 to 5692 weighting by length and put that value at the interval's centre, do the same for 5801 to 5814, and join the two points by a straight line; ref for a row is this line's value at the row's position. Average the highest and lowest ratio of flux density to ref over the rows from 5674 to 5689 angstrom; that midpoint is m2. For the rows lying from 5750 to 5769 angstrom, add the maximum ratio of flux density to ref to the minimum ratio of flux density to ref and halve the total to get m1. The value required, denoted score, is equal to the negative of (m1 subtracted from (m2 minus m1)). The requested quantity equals 0.96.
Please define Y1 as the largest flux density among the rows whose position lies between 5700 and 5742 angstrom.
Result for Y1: 9.4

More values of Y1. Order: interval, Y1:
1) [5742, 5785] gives 9.09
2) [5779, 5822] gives 9.45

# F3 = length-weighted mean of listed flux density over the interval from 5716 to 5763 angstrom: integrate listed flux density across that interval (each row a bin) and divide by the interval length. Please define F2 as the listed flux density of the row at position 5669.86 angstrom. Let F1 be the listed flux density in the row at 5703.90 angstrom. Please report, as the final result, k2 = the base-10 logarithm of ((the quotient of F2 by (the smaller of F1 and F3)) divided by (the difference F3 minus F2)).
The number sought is 0.2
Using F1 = 8.48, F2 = 8.12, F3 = 8.74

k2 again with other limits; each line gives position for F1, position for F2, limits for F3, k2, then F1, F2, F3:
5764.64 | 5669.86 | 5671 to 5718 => 0.6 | 9.06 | 8.12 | 8.39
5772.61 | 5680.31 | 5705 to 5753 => 1.3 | 9.01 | 8.55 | 8.60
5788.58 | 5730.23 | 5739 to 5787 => 0.4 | 9.34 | 8.33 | 8.72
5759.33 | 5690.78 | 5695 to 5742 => 0.9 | 8.83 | 8.45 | 8.59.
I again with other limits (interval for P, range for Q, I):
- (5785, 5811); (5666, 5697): -17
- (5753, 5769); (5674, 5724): -20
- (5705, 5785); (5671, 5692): -16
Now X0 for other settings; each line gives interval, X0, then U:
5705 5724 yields 0.019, 157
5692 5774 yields 0.004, 708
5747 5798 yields 0.007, 446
